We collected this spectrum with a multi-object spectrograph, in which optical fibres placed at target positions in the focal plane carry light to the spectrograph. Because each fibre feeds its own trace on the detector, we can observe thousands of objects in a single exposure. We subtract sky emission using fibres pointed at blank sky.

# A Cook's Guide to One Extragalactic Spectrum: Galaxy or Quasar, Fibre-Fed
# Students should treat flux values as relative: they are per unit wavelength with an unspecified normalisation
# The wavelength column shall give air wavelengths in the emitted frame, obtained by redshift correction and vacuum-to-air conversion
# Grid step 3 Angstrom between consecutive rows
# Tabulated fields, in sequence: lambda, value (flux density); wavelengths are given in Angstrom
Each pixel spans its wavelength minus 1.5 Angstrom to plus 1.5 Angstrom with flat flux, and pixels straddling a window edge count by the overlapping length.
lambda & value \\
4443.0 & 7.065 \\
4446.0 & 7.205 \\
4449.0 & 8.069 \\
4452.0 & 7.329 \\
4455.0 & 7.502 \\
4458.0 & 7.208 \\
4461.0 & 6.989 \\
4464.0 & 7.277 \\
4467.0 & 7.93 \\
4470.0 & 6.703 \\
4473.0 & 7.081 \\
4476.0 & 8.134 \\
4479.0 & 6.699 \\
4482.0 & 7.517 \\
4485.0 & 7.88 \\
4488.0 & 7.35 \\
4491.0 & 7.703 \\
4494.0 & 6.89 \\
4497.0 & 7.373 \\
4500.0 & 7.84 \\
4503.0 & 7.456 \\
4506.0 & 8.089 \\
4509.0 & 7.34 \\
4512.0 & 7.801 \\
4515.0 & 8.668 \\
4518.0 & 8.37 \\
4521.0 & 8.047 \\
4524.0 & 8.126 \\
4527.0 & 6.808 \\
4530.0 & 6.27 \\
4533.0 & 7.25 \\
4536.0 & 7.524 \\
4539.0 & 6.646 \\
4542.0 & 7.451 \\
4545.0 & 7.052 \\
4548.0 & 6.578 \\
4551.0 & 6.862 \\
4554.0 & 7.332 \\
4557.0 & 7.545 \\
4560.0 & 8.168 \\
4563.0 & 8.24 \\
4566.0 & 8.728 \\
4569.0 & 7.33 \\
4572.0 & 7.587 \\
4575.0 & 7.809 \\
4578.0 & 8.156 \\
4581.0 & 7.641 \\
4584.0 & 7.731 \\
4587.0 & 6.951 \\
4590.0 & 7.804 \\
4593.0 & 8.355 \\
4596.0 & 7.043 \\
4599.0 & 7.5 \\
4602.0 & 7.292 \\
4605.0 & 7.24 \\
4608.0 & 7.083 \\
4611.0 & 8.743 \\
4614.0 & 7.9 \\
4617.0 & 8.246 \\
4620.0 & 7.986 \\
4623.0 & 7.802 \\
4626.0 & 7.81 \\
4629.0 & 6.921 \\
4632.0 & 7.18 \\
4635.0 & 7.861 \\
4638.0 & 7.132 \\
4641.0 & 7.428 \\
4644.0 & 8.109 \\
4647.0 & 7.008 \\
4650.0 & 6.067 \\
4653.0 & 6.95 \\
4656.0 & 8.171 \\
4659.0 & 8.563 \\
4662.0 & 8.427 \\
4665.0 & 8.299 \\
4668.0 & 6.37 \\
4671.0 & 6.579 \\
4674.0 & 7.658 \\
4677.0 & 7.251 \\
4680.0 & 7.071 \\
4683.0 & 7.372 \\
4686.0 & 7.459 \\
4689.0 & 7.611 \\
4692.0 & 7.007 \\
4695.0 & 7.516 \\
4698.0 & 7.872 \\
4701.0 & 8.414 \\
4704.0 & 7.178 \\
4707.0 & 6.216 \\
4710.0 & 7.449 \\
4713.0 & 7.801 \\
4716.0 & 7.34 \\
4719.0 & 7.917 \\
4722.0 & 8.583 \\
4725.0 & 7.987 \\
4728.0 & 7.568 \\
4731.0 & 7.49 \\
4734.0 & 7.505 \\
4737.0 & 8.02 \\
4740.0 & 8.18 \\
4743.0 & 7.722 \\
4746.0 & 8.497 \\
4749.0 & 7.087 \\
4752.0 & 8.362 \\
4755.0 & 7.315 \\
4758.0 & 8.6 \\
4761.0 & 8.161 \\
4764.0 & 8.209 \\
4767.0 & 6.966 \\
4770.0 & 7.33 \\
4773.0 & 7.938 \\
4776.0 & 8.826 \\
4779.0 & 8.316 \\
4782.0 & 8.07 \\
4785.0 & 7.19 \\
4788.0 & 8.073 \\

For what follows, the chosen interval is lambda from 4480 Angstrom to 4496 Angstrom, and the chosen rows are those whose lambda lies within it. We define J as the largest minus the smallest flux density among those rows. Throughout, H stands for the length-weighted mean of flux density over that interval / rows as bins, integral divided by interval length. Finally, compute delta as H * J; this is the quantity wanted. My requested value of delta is 7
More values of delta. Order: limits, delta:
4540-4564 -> 12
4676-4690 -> 4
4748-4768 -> 13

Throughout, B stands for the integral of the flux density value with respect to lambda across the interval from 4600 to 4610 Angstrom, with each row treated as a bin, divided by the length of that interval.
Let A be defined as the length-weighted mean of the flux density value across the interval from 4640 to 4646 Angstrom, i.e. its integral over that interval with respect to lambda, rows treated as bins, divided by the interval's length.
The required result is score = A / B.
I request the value 1.06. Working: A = 7.7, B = 7.30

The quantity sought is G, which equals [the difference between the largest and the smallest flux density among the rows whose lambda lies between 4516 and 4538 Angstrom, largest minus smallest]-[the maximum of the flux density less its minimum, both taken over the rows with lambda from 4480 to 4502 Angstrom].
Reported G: 1.1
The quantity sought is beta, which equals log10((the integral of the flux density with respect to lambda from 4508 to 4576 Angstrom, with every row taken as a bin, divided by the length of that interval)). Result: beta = 0.878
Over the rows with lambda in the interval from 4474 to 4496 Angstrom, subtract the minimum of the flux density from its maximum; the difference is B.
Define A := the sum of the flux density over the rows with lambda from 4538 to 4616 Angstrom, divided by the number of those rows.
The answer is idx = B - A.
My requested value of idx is -6.13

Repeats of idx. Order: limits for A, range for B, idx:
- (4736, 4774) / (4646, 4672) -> -5.38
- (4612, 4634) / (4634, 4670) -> -5.20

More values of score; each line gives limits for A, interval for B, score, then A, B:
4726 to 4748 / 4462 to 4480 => 1.07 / 7.8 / 7.31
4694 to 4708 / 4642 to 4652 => 1.06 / 7.5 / 7.07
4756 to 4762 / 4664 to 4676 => 1.16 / 8.3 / 7.18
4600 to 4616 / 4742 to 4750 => 0.98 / 7.7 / 7.81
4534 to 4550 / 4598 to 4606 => 0.96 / 7.1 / 7.34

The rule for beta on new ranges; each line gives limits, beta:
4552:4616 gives 0.888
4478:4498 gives 0.867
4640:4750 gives 0.879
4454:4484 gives 0.864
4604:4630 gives 0.891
